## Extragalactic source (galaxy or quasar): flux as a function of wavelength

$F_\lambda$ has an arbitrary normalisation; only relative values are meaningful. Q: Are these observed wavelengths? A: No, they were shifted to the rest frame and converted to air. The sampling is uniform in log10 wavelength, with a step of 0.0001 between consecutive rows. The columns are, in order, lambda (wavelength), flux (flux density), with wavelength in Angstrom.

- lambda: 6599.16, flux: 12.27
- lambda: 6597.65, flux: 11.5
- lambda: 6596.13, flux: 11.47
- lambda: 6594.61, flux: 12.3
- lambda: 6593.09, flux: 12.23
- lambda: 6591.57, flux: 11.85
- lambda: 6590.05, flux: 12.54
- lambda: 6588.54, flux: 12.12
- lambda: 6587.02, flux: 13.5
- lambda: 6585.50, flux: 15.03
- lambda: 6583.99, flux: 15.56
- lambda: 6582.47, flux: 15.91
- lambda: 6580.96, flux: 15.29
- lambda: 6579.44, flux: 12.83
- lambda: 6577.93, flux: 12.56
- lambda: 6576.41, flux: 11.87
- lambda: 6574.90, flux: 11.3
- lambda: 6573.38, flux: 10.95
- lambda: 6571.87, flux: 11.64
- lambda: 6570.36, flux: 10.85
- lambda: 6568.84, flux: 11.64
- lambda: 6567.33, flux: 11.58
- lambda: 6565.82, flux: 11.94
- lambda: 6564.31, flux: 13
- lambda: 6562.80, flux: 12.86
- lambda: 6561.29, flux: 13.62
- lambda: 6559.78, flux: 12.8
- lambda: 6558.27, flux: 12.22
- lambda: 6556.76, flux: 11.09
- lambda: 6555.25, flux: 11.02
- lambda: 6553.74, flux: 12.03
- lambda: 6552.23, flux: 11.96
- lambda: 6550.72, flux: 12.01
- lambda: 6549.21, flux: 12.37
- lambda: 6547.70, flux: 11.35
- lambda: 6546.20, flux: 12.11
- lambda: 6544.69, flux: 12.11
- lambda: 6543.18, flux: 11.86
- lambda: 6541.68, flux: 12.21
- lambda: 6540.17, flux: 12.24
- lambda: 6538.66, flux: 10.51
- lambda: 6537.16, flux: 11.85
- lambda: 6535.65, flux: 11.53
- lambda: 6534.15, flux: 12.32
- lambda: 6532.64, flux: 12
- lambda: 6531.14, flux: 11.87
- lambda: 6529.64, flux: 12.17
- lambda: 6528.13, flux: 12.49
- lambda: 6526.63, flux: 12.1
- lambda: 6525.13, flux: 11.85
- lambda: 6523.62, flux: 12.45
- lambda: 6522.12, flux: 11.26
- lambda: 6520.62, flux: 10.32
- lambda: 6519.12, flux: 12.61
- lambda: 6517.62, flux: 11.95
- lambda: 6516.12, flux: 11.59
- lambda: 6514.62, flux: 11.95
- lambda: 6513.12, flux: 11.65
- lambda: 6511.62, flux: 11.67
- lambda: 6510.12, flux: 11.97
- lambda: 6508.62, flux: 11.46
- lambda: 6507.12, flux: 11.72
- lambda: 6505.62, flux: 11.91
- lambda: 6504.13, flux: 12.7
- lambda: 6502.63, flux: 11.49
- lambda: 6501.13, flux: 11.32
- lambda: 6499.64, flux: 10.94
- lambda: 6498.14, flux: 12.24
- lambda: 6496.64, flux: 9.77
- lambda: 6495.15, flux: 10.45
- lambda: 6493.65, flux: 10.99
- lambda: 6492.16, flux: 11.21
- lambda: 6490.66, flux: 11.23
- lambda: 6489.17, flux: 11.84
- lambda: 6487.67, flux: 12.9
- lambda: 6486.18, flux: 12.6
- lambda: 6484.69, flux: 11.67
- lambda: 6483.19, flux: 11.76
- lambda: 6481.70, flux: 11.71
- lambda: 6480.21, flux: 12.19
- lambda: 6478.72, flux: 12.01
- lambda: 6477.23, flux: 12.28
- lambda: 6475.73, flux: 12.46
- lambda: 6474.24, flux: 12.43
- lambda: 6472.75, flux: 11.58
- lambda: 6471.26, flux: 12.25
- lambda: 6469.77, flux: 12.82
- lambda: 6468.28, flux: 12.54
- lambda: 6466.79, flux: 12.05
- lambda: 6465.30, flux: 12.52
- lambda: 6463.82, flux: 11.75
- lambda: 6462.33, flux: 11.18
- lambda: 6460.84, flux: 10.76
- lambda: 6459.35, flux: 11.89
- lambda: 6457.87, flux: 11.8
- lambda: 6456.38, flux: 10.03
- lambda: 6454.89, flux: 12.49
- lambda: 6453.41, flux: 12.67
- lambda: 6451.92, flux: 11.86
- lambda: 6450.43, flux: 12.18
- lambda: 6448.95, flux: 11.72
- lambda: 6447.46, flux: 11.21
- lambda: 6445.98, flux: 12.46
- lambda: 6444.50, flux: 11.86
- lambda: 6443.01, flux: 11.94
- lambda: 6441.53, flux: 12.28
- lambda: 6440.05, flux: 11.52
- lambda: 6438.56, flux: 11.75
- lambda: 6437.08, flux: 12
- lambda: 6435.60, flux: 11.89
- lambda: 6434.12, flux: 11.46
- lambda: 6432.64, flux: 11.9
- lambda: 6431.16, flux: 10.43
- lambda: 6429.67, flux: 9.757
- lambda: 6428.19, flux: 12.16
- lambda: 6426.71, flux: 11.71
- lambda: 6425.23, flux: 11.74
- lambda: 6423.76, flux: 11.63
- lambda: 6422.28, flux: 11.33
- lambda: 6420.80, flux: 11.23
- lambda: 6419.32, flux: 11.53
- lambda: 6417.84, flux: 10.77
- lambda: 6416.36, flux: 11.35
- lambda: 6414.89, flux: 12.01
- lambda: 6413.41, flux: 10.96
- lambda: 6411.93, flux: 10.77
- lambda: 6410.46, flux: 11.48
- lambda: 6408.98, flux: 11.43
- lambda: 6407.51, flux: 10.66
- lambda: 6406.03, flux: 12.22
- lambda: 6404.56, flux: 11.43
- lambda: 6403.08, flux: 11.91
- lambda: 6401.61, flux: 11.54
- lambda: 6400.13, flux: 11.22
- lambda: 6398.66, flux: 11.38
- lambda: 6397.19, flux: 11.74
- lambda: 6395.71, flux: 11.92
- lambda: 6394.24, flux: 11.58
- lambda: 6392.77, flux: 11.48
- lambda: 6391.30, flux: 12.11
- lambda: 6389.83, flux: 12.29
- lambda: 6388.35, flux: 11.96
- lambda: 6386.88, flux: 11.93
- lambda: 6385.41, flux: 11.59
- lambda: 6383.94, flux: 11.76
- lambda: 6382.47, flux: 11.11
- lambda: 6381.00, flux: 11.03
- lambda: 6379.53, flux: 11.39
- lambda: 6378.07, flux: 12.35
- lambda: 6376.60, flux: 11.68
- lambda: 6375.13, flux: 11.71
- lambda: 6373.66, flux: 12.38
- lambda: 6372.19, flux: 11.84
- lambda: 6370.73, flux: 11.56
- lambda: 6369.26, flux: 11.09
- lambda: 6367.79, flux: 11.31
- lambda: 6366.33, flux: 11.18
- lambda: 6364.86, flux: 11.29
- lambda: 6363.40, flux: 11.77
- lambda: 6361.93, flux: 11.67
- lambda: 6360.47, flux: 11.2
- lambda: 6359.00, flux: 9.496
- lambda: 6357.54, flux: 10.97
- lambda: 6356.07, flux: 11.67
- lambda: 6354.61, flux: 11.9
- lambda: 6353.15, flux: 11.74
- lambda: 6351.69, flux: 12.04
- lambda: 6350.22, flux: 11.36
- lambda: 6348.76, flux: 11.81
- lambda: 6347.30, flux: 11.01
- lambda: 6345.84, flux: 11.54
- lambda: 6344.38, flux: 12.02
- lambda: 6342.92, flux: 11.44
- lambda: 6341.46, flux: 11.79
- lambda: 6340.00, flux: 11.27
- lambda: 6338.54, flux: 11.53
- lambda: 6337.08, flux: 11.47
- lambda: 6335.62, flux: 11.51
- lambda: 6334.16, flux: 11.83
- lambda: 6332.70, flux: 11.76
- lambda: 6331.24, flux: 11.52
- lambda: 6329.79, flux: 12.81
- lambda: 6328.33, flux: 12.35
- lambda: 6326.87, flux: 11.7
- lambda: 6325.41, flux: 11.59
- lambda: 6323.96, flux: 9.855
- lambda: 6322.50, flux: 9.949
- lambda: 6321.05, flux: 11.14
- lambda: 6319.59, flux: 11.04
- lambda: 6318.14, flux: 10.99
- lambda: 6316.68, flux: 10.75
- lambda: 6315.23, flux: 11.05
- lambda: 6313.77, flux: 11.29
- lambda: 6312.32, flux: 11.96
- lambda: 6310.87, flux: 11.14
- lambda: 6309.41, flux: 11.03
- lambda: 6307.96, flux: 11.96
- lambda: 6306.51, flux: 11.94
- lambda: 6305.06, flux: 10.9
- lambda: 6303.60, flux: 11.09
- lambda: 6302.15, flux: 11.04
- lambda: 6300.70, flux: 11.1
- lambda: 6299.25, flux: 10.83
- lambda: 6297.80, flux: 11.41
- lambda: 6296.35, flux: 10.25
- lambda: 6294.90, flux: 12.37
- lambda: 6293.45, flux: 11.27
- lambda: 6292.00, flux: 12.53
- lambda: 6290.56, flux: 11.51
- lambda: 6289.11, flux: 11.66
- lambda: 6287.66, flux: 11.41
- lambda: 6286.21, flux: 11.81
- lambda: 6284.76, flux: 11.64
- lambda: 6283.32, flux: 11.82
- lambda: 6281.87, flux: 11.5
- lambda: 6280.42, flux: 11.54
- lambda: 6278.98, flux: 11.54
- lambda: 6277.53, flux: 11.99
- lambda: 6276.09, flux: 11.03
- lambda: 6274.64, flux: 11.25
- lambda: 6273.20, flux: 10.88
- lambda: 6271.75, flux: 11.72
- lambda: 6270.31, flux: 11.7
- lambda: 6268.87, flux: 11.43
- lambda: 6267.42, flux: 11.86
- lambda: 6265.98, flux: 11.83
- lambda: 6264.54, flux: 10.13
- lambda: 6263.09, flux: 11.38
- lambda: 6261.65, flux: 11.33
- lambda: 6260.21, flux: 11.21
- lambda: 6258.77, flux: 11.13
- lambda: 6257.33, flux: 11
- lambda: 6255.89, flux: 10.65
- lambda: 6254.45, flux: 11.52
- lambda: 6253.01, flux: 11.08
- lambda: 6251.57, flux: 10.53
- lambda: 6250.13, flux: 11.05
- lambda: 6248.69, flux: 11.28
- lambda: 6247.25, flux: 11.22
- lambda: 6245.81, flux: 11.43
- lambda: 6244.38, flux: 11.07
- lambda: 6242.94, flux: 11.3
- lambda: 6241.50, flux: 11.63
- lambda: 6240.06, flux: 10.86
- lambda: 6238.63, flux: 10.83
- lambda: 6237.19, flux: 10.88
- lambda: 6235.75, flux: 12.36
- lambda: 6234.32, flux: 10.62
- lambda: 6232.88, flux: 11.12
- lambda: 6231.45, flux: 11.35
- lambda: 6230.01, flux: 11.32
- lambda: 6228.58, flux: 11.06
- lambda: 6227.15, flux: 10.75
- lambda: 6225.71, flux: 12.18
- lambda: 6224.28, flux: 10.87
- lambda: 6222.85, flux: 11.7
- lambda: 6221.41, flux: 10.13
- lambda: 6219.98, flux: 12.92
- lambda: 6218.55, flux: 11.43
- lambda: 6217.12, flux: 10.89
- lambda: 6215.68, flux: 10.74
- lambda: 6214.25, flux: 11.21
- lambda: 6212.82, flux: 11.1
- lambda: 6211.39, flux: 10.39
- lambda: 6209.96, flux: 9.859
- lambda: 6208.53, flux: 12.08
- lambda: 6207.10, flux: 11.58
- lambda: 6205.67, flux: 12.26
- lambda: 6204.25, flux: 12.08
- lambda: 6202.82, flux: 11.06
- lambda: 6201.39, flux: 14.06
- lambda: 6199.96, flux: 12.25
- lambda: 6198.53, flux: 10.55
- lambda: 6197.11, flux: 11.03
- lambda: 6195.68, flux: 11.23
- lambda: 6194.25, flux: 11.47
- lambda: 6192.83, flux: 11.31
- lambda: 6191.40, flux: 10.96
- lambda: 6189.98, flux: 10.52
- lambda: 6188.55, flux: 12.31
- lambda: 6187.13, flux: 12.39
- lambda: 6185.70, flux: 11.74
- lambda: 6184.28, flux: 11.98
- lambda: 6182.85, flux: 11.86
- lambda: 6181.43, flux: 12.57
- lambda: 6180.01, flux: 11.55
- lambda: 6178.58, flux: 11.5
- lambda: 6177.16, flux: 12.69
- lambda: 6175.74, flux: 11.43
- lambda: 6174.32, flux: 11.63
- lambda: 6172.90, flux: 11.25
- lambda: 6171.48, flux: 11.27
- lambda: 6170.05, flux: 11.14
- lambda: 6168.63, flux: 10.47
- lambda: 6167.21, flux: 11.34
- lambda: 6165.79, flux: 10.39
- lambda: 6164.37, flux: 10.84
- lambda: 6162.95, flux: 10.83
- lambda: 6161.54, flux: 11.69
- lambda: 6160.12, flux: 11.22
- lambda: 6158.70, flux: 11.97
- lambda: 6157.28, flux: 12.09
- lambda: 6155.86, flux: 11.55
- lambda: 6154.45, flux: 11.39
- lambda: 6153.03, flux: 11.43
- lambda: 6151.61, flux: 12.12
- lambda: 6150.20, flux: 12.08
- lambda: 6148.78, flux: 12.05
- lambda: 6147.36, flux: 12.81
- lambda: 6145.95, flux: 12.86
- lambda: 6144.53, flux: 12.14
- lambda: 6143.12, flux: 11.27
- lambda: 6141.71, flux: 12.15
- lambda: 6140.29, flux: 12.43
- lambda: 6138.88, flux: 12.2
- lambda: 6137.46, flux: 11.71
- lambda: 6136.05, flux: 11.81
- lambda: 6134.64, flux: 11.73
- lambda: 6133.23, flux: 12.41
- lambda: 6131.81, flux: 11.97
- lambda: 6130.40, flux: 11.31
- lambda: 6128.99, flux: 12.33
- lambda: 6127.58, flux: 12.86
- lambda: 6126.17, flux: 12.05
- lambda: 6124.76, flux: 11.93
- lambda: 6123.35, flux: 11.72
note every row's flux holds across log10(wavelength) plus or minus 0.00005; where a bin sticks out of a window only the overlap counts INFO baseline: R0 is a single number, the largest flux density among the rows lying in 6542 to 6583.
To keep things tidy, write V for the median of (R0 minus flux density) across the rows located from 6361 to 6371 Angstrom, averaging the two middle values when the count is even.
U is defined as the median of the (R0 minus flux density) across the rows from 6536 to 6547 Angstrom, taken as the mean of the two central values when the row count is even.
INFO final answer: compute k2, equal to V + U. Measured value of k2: 8.40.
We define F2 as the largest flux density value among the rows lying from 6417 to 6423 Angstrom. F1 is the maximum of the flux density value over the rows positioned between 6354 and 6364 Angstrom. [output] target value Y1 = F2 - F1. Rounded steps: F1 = 11.9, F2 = 11.53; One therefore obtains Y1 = -0.37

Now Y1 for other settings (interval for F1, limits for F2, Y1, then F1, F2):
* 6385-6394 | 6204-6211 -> -0.03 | 12.29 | 12.26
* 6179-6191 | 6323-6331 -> 0.24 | 12.57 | 12.81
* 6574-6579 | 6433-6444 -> -0.28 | 12.56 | 12.28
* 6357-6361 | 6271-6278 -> 0.79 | 11.2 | 11.99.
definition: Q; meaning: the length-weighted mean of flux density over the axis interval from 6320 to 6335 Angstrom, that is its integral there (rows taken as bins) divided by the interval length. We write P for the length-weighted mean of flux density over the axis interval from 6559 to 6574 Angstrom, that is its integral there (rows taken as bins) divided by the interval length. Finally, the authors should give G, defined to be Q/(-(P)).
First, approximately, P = 12.1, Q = 11.4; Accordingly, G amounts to -0.95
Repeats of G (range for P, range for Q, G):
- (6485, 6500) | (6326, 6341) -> -1.03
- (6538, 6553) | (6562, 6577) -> -0.99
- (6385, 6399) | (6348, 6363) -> -0.96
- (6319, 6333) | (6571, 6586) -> -1.17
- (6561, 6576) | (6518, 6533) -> -1.00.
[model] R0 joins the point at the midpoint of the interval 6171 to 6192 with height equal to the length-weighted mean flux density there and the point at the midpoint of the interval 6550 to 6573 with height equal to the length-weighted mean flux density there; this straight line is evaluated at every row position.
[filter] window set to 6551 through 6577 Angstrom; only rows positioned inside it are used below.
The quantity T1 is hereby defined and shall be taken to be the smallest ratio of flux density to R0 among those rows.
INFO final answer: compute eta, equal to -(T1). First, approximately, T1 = 0.904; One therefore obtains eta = -0.904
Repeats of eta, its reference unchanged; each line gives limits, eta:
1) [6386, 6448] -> -0.820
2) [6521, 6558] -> -0.877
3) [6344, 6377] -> -0.801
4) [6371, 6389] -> -0.929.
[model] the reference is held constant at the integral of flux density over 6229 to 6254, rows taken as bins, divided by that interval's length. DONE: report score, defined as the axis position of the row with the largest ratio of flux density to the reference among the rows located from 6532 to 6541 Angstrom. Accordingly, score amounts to 6534.15 Angstrom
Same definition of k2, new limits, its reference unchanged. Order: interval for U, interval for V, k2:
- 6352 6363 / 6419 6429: 8.52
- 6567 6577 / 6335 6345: 8.73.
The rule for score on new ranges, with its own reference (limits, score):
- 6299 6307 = 6306.51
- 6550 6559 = 6558.27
